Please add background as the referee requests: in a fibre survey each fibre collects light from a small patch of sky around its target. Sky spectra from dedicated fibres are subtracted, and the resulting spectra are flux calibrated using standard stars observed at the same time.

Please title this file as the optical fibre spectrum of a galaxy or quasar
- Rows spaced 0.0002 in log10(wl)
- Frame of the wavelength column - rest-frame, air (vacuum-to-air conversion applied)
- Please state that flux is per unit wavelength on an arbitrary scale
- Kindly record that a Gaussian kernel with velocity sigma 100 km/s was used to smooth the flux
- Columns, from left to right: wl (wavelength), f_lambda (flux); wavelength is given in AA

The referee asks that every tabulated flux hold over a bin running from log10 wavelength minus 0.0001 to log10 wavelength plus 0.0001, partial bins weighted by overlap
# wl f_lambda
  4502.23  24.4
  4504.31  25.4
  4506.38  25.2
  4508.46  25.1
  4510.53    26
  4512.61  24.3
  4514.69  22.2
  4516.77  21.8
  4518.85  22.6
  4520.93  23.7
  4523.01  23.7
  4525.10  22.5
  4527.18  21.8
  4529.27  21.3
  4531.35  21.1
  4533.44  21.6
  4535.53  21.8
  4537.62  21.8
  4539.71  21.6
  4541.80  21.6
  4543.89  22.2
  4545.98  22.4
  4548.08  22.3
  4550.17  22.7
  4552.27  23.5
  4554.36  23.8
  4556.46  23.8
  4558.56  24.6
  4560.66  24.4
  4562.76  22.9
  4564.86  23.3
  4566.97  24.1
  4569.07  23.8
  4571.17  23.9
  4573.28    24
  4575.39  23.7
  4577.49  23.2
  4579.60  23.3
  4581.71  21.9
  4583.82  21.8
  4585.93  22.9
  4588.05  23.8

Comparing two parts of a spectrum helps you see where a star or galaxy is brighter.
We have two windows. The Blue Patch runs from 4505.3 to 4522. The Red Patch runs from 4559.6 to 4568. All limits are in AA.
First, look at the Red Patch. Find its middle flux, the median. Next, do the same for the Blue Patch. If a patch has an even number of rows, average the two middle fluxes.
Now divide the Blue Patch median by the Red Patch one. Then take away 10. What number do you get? -8.99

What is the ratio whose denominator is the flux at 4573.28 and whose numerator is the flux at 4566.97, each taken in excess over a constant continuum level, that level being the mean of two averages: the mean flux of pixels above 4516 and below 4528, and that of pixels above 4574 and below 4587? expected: 1.1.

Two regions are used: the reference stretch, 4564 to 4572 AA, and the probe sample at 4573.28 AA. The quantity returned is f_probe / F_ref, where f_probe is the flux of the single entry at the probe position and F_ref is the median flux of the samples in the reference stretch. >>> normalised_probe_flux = 1.01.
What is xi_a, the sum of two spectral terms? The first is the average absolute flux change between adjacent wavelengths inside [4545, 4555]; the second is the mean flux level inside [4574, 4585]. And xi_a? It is 23.2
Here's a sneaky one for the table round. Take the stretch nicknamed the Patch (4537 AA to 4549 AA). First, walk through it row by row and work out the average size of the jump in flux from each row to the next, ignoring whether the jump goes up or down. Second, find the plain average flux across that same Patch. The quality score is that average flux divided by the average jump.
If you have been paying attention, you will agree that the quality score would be 100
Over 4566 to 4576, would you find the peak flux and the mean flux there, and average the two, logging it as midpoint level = 24.0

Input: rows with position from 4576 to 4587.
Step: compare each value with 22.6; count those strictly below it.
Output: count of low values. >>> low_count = 2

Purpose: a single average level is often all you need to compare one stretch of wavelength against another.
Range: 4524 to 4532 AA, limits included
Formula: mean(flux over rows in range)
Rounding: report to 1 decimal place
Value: 21.7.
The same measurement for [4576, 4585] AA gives 22.6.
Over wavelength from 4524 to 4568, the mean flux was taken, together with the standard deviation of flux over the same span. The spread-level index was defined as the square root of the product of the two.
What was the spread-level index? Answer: 4.9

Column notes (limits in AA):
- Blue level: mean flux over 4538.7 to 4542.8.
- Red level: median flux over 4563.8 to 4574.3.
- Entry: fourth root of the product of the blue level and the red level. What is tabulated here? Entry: 4.77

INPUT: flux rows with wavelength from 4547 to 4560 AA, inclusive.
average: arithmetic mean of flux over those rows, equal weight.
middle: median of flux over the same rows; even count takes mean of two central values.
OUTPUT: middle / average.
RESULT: 1.01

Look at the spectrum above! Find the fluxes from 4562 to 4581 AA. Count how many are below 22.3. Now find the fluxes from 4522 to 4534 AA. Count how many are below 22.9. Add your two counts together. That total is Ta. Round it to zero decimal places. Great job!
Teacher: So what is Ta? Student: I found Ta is 5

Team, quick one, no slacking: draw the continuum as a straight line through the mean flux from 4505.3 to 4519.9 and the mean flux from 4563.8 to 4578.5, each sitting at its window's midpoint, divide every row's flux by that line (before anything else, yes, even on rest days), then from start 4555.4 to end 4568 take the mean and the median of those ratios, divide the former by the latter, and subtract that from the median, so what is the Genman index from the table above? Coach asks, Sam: 0.013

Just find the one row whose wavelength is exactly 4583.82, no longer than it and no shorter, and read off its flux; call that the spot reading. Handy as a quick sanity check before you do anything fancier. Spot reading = 21.8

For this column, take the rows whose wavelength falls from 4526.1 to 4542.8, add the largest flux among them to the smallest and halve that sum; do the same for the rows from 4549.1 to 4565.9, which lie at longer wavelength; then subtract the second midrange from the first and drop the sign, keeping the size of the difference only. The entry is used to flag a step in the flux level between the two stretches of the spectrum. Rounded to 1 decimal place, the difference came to 2.2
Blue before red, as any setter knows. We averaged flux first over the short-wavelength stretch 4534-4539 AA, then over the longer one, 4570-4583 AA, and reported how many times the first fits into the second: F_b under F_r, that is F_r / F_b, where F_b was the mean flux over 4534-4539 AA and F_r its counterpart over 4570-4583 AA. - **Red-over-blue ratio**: 1.07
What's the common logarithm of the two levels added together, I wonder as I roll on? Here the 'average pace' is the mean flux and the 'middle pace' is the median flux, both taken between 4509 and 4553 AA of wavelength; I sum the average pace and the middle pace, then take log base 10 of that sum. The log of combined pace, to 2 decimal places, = 1.65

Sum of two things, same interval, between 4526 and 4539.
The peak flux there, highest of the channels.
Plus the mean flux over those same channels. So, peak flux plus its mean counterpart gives 43.4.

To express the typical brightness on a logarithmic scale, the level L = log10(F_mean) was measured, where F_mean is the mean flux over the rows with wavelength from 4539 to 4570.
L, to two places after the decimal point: 1.36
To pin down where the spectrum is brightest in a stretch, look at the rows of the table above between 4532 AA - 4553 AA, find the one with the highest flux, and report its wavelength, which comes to 4552.27 AA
